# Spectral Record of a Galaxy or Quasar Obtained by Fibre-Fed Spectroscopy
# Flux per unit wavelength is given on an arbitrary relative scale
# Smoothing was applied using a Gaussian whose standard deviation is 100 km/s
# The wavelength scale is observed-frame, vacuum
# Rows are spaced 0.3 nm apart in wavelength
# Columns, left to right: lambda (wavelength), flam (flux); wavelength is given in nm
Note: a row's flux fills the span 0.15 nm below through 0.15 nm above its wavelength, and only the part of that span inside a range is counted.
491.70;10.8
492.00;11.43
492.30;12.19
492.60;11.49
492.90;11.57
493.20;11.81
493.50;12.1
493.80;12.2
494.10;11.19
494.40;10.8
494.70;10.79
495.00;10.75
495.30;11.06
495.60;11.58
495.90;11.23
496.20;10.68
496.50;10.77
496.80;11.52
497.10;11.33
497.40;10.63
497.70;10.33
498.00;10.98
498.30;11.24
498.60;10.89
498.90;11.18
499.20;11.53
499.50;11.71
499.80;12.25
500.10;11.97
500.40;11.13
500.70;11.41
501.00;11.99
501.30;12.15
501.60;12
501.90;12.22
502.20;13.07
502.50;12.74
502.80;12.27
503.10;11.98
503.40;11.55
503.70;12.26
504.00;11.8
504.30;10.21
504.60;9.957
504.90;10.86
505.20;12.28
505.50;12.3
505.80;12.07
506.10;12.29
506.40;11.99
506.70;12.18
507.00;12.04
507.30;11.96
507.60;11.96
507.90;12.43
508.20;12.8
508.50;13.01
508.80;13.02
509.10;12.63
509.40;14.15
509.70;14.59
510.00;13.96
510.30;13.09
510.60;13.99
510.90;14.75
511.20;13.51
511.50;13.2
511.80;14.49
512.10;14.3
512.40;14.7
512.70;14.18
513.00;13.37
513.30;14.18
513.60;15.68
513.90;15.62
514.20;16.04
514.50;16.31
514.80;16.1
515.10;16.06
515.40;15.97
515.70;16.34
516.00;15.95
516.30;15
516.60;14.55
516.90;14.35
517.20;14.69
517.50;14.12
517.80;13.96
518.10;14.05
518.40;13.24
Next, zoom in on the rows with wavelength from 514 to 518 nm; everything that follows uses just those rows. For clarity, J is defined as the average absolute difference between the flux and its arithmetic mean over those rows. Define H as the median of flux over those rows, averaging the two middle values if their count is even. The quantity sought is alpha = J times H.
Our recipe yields 13.2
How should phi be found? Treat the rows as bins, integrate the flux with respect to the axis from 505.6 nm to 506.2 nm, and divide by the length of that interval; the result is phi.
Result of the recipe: 12.2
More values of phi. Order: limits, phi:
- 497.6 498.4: 10.9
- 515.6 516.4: 15.8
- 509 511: 13.9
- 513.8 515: 16.0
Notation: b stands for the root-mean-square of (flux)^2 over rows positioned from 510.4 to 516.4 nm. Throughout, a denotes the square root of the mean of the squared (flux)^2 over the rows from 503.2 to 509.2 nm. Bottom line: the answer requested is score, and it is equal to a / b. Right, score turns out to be 0.6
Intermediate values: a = 145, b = 228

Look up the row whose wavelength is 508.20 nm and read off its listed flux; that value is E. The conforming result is 12.8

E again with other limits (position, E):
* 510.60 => 13.99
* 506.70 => 12.18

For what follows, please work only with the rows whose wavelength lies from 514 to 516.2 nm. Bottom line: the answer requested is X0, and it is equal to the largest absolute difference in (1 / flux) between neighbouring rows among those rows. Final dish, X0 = 0.0015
